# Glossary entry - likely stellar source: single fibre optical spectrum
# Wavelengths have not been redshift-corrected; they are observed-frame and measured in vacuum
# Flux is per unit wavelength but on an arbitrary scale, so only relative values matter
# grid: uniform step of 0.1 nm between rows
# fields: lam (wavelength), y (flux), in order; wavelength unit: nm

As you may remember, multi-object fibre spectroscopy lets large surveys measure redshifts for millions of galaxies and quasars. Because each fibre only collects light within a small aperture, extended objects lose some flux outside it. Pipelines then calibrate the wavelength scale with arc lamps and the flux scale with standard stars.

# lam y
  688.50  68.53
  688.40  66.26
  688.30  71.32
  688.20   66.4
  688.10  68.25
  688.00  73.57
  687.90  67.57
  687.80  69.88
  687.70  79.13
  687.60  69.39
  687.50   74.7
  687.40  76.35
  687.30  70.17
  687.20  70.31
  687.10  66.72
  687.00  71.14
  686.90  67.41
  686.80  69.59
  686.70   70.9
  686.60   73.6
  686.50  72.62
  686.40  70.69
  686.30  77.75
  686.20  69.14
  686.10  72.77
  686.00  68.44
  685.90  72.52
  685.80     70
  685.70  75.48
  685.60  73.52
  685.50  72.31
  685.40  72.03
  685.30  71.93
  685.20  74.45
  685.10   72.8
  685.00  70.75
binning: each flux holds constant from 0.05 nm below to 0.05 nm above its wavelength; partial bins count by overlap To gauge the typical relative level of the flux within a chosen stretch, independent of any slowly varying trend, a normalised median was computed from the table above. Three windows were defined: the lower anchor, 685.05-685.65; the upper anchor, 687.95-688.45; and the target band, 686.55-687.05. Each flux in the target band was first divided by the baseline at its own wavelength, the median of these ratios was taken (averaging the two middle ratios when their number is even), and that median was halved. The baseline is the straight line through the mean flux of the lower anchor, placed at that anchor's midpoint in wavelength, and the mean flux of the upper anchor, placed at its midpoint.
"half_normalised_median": 0.499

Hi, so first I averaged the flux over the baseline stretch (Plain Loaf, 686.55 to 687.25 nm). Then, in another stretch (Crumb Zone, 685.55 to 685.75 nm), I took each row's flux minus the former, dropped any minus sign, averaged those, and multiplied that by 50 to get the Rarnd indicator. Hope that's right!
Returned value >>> 227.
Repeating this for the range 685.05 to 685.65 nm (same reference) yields 144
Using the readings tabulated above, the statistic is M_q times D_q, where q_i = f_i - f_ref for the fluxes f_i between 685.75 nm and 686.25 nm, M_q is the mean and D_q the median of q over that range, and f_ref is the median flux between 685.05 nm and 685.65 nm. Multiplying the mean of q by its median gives 5.1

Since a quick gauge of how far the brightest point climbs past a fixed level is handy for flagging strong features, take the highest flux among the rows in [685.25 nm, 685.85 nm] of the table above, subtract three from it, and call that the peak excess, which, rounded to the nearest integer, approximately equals 72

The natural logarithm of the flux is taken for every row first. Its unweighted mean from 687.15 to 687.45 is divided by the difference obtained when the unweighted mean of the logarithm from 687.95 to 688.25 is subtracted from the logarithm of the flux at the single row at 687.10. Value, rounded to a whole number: -111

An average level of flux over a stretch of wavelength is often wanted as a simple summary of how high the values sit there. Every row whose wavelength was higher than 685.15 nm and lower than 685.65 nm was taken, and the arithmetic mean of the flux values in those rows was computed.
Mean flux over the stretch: 73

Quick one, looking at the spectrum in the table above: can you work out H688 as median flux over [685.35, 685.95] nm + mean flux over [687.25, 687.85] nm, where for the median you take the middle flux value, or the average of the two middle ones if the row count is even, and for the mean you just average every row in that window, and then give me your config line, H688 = 146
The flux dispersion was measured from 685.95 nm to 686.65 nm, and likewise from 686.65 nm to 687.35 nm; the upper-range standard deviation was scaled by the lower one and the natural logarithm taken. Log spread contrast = -0.6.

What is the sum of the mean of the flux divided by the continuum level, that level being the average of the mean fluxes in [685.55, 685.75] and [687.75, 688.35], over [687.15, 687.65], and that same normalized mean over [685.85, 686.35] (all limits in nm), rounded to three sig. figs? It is 2.00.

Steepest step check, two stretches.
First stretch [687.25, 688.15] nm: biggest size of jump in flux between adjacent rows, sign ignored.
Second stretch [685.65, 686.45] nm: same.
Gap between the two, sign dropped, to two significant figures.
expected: 1.1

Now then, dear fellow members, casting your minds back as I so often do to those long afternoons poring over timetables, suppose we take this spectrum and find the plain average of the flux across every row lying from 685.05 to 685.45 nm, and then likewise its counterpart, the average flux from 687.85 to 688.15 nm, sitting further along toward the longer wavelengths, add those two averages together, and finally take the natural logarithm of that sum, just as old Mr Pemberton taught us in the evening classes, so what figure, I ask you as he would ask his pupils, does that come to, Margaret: 4.960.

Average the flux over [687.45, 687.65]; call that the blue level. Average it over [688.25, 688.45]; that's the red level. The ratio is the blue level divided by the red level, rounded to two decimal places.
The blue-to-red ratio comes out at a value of 1.05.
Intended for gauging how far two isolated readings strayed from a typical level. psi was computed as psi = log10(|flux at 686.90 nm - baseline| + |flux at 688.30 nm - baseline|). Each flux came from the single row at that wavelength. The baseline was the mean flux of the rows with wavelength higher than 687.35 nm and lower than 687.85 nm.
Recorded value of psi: 0.96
